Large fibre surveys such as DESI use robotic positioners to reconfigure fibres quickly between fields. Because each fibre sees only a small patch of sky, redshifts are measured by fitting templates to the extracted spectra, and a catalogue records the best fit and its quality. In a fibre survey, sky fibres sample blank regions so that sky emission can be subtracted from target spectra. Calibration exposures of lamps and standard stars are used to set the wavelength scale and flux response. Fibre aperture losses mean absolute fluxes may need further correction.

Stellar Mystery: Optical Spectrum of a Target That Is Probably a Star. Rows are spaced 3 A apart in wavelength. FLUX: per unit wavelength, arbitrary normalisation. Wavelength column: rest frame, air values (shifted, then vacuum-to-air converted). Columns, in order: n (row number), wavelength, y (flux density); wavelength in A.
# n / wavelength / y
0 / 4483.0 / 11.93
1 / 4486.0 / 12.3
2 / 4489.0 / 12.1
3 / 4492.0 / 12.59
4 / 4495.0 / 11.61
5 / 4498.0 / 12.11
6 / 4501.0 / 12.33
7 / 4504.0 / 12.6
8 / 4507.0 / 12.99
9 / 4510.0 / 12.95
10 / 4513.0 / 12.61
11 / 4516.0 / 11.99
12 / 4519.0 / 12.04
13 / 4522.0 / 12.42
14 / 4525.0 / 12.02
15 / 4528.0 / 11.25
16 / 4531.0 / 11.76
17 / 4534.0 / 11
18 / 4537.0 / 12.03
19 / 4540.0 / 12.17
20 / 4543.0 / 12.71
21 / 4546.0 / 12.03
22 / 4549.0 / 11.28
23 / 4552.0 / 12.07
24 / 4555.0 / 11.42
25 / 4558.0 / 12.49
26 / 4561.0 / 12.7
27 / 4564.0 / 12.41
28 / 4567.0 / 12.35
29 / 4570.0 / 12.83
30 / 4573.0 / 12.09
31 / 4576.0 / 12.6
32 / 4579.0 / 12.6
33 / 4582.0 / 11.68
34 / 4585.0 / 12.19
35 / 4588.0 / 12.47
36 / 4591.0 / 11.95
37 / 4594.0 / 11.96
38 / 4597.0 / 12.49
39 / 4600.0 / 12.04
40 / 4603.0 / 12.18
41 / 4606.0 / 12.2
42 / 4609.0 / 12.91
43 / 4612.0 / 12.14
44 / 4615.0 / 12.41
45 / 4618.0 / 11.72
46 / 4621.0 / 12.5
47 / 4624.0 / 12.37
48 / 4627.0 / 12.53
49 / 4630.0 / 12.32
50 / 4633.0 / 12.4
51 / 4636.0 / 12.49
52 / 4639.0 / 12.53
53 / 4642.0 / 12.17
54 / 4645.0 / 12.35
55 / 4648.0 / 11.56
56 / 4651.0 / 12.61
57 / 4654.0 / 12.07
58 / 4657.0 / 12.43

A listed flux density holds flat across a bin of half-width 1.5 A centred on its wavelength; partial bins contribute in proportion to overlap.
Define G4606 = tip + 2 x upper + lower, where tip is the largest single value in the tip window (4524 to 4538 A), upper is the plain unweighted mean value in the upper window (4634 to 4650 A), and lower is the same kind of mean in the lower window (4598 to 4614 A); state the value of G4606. 48.8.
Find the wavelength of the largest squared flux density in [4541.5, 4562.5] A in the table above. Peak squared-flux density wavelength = 4543.0 A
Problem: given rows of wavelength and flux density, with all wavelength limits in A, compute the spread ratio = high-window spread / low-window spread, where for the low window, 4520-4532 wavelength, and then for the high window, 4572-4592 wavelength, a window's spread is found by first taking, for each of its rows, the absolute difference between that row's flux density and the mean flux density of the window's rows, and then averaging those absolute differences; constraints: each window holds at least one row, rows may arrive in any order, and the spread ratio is 0.79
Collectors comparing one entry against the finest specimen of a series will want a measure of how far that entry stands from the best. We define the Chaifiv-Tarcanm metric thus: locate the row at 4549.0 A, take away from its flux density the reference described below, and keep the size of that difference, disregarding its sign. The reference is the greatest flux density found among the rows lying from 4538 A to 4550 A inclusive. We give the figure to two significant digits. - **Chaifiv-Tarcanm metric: 1.4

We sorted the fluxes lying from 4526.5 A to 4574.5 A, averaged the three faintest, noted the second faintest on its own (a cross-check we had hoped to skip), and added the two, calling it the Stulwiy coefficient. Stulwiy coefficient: 22.4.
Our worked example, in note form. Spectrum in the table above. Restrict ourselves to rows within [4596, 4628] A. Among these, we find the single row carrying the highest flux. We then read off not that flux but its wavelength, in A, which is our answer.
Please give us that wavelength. 4609.0 A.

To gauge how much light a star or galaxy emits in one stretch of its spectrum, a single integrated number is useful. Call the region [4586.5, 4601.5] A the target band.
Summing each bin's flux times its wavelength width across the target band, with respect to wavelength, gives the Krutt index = 183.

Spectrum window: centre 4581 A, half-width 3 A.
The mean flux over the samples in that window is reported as 12.1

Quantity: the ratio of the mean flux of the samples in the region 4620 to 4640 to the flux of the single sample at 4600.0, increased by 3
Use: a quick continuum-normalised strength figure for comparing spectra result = 4.034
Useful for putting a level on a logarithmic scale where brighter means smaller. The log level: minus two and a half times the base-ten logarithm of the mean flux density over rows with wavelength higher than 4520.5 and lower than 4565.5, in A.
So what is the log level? -2.70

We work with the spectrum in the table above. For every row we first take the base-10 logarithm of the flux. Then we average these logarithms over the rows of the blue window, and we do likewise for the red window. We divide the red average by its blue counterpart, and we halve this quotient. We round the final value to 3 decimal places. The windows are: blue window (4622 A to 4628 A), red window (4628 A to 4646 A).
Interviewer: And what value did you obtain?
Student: 0.499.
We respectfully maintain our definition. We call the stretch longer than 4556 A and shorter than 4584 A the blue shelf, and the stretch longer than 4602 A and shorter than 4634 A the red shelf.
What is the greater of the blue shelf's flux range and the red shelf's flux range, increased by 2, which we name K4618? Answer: 3.19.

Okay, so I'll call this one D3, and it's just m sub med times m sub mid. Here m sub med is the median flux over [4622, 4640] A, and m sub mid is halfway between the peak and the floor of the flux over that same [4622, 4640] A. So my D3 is 155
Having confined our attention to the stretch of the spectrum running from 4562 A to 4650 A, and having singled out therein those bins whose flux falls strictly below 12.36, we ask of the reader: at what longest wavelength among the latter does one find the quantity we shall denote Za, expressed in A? 4648.0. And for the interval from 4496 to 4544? 4540.0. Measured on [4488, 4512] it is 4501.0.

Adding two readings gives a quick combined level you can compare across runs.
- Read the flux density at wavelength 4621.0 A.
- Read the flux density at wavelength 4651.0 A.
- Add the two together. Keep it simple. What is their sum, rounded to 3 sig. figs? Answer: 25.1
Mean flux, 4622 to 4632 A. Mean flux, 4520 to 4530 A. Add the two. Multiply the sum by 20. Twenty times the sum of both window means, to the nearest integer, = 486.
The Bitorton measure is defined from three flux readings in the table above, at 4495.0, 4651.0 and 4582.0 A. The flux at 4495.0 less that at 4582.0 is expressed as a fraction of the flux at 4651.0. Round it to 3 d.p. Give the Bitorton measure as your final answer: -0.006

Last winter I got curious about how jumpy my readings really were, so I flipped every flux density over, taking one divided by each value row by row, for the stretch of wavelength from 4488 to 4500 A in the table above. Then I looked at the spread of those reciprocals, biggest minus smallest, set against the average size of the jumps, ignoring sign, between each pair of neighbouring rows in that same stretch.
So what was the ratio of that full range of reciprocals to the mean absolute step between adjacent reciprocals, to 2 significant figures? 1.5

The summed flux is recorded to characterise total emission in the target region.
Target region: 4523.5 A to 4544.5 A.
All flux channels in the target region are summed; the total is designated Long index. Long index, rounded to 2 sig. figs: 83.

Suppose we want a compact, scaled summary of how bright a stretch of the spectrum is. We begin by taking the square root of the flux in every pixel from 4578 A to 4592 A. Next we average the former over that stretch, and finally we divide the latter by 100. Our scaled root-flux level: 0.0349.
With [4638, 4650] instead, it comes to 0.0349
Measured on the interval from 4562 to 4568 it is 0.0352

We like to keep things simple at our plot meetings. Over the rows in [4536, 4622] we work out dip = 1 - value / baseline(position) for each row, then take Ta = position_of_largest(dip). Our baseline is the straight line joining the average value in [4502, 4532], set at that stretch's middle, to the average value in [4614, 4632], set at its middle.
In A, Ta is 4549.0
